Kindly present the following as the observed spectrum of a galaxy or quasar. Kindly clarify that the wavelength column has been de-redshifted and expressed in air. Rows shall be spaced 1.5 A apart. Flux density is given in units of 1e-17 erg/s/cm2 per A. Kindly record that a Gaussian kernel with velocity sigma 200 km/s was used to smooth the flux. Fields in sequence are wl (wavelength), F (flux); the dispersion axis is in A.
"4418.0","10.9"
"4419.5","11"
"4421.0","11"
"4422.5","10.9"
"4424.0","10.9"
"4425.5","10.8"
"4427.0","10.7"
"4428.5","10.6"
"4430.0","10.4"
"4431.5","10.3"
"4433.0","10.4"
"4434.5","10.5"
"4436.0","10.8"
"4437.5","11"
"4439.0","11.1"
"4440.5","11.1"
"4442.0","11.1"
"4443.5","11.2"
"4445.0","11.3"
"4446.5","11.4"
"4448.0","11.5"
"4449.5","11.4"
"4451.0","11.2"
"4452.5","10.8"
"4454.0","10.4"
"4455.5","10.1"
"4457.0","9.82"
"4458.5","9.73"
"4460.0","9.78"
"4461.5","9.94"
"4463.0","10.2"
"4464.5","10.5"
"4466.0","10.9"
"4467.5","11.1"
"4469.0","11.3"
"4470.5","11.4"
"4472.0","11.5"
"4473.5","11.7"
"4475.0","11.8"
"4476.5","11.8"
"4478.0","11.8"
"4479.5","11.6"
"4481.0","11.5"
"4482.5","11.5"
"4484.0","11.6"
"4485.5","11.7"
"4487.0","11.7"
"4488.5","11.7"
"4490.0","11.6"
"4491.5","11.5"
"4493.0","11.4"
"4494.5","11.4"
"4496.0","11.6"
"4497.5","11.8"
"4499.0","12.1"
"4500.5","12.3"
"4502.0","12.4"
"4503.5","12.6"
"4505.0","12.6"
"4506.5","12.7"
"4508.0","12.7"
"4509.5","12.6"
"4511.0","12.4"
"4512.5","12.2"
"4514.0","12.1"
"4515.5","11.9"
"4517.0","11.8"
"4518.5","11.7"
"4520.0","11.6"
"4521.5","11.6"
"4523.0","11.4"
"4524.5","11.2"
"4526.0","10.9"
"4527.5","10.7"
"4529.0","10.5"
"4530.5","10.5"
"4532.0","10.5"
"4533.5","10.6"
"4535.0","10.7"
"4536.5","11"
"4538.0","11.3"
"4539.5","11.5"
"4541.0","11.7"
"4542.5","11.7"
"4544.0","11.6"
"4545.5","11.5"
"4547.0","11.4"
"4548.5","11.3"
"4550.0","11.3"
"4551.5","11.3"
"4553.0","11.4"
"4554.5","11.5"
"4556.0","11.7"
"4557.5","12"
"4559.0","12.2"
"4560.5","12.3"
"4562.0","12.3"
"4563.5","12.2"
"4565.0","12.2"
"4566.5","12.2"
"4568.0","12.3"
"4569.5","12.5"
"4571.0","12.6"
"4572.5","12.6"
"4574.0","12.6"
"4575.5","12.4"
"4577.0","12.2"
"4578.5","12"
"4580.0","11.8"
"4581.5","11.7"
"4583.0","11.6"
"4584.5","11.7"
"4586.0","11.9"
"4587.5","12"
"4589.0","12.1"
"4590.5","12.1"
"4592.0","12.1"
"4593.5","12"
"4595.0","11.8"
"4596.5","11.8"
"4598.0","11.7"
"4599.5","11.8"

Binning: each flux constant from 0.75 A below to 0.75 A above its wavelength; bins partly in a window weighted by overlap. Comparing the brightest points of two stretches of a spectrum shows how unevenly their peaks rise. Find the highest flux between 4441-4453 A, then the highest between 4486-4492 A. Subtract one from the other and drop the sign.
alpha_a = 0.20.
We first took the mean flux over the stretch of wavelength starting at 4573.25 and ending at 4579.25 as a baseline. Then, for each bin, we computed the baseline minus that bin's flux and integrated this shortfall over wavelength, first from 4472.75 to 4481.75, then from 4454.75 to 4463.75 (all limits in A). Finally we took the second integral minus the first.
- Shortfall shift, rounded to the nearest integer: 16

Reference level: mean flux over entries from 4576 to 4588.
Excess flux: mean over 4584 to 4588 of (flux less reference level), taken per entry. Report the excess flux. 0.00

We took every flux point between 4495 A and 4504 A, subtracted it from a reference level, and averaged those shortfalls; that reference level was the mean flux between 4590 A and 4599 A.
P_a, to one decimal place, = -0.2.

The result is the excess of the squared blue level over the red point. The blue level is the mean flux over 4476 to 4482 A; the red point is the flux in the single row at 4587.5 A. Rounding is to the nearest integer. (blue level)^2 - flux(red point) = 124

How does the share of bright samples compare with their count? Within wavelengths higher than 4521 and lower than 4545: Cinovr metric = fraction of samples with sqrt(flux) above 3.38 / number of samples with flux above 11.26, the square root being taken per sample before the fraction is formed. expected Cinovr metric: 0.045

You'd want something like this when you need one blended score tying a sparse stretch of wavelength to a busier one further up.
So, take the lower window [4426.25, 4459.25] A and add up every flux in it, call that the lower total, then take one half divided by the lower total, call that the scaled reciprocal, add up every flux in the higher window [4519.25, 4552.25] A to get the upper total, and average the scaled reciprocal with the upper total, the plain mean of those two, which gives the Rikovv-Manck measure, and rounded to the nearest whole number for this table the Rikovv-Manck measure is 123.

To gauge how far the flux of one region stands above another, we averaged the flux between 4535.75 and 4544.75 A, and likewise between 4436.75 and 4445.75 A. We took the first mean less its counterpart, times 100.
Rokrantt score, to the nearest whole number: 33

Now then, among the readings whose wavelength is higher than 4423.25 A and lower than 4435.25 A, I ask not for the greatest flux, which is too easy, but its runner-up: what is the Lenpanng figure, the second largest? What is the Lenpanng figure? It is 10.8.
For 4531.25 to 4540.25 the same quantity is 11.3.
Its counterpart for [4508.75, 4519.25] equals 12.4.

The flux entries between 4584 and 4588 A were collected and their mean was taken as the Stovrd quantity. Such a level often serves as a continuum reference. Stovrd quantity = 11.9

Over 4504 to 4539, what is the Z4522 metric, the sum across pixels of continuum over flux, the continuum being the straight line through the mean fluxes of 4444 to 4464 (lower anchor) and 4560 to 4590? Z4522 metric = 22.98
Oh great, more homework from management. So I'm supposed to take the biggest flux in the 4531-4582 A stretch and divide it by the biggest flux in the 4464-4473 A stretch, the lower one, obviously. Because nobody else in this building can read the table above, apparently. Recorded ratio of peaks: 1.10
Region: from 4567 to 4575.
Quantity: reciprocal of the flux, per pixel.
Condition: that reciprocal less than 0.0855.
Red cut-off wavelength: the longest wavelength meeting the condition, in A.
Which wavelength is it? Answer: 4574.0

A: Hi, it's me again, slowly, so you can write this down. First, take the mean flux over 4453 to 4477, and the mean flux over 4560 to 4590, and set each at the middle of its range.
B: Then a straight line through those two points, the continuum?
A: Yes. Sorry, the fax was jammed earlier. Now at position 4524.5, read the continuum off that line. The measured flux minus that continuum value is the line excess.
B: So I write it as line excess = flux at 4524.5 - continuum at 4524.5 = -0.31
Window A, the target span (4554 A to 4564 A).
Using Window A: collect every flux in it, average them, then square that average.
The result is 145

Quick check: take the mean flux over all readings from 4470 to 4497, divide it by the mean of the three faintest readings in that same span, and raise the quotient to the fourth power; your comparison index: 1.07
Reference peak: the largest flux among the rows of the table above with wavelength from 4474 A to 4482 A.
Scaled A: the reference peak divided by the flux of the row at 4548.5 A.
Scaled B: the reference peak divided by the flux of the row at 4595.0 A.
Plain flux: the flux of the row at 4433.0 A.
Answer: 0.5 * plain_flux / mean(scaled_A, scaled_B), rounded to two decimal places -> 5.09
